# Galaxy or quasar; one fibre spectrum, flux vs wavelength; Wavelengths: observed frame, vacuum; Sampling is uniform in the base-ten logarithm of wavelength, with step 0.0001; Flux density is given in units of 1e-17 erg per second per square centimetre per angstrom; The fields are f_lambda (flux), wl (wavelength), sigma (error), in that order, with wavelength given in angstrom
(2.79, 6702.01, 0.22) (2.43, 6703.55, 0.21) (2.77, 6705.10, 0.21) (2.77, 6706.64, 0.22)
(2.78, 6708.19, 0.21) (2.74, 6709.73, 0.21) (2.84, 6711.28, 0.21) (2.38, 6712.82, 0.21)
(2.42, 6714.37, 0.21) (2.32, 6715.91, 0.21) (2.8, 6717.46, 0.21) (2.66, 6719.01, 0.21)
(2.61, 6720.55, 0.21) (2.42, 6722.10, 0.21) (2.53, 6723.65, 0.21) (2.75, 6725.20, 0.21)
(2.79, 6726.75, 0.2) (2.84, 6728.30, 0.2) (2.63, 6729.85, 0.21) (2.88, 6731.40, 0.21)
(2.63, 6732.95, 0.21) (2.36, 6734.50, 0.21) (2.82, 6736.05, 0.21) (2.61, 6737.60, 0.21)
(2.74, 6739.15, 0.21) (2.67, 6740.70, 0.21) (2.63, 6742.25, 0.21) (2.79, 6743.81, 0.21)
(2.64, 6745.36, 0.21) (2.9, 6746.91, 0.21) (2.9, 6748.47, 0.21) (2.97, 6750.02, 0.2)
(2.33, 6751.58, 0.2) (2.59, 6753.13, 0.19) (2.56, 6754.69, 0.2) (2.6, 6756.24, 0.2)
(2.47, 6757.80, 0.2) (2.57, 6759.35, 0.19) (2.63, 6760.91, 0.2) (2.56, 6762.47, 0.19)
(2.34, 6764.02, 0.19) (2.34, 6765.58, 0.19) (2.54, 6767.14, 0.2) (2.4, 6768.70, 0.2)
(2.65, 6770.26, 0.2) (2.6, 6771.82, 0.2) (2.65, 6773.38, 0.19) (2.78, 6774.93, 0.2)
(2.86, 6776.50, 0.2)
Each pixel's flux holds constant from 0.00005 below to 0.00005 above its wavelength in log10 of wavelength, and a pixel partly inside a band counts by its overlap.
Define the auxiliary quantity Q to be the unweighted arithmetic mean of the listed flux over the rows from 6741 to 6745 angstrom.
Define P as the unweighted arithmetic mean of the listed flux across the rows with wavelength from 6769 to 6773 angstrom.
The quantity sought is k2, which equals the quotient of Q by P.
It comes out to 1.03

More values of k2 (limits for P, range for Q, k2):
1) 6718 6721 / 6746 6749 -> 1.10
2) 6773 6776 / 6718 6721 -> 0.97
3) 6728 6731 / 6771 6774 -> 0.96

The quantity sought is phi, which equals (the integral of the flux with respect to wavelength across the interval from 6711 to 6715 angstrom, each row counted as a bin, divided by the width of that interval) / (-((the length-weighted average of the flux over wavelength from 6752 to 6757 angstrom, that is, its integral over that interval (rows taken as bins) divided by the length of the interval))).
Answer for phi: -0.98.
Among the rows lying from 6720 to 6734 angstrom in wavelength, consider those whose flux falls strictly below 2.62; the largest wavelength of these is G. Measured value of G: 6723.65 angstrom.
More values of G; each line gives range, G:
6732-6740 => 6737.60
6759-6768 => 6767.14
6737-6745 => 6737.60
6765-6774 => 6771.82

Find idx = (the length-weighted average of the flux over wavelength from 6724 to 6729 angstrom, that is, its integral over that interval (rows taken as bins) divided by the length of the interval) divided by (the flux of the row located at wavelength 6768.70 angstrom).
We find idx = 1.15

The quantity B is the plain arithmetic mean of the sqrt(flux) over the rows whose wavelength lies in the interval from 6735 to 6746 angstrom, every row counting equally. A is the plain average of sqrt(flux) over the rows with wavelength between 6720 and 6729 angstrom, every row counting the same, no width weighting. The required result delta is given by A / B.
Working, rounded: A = 1.63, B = 1.64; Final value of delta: 0.99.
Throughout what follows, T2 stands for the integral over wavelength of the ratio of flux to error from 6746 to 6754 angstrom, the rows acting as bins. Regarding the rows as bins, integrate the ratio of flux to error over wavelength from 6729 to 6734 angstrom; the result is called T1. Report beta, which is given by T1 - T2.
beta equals -44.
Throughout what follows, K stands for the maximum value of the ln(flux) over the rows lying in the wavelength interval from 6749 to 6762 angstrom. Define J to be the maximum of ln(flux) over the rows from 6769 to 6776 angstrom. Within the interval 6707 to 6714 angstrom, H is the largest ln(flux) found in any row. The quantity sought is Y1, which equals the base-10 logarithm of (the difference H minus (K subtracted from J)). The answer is 0.05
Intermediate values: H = 1.04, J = 1.02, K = 1.089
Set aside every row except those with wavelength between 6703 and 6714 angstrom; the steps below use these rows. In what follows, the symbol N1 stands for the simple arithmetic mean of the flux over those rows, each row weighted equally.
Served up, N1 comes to 2.67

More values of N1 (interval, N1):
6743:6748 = 2.78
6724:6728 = 2.77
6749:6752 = 2.65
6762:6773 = 2.49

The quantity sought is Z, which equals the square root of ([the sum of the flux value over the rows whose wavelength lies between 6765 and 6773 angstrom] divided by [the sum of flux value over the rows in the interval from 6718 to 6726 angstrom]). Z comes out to 0.983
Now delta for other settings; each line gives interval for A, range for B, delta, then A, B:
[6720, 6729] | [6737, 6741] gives 1.00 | 1.63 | 1.63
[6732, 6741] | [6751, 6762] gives 1.02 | 1.62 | 1.59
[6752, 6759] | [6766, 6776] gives 0.99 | 1.60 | 1.61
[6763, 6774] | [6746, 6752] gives 0.95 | 1.58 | 1.66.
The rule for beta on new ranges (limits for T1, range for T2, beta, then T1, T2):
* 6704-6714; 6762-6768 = 51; 127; 76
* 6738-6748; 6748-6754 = 49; 130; 81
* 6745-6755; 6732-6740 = 33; 134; 101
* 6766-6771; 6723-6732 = -56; 63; 119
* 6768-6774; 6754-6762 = -26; 78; 104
